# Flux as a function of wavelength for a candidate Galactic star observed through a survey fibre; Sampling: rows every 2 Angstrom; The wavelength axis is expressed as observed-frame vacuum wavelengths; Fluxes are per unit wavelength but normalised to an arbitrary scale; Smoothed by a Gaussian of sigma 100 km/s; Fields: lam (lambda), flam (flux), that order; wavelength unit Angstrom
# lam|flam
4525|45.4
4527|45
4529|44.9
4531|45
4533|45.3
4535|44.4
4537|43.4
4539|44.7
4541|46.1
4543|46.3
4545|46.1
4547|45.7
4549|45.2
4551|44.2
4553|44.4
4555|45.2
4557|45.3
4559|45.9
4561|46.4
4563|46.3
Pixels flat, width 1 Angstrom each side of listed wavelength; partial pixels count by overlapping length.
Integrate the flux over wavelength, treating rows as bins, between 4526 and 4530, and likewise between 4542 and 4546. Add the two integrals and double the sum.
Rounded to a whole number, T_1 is 729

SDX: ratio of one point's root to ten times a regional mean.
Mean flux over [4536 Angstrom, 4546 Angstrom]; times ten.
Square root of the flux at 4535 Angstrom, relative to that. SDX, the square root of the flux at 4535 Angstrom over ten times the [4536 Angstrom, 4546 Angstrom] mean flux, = 0.0147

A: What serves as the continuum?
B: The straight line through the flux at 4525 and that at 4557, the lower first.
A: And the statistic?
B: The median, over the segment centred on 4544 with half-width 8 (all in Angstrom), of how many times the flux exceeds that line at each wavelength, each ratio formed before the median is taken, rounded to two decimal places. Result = 1.00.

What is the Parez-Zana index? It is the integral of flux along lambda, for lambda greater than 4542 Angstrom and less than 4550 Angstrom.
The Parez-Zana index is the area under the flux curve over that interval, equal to 366.6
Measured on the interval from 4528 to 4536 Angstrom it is 359.2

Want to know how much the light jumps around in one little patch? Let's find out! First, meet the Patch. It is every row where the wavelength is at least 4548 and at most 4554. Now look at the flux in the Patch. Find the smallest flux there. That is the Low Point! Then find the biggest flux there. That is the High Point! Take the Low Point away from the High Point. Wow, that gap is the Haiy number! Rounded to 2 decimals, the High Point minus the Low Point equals 1.00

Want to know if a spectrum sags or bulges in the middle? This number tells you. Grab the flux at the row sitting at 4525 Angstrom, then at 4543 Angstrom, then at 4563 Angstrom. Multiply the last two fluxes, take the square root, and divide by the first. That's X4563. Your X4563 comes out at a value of 1.02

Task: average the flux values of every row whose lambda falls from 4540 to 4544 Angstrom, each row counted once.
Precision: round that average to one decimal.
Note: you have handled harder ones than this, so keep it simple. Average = 46.2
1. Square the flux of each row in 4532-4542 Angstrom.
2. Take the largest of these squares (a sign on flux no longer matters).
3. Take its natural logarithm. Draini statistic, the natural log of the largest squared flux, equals 7.66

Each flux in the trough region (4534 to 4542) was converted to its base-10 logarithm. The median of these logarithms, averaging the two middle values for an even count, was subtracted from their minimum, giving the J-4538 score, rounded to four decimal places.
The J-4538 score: -0.0114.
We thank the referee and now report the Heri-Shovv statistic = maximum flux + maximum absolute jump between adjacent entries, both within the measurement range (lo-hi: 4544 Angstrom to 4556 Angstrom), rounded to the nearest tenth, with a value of 47.1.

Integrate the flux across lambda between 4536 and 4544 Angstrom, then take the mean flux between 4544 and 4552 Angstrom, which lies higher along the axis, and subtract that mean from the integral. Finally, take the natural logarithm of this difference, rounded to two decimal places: 5.75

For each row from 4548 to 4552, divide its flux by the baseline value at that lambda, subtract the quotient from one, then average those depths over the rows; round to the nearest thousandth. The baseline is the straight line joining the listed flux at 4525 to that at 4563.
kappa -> 0.028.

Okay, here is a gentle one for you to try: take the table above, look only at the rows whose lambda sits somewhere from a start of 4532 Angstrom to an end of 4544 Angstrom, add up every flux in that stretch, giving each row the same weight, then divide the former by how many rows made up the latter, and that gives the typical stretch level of 45.0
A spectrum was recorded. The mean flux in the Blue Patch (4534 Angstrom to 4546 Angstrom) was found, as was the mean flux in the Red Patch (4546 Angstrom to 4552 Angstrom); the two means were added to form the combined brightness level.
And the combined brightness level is 90.2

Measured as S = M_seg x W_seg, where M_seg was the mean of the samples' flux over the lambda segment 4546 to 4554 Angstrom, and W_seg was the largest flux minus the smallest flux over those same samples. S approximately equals 67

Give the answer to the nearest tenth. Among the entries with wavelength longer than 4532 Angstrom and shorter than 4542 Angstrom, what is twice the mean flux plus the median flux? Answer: 134.3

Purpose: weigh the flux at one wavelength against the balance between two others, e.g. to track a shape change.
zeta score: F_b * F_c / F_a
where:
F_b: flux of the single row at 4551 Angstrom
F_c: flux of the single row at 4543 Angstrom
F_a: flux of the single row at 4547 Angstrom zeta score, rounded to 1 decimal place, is 44.8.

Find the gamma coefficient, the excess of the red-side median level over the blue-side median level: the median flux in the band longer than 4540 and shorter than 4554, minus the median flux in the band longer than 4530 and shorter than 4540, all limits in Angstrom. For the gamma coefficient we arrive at 1.0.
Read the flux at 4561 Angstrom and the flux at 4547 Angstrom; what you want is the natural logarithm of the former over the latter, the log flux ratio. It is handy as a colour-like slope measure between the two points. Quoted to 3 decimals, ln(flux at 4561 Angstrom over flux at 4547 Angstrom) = 0.015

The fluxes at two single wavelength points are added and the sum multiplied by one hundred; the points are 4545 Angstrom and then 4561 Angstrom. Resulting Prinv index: 9250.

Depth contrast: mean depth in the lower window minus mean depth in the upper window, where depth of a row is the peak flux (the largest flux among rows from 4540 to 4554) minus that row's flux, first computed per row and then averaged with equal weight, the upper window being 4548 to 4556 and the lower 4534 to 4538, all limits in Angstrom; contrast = 0.85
